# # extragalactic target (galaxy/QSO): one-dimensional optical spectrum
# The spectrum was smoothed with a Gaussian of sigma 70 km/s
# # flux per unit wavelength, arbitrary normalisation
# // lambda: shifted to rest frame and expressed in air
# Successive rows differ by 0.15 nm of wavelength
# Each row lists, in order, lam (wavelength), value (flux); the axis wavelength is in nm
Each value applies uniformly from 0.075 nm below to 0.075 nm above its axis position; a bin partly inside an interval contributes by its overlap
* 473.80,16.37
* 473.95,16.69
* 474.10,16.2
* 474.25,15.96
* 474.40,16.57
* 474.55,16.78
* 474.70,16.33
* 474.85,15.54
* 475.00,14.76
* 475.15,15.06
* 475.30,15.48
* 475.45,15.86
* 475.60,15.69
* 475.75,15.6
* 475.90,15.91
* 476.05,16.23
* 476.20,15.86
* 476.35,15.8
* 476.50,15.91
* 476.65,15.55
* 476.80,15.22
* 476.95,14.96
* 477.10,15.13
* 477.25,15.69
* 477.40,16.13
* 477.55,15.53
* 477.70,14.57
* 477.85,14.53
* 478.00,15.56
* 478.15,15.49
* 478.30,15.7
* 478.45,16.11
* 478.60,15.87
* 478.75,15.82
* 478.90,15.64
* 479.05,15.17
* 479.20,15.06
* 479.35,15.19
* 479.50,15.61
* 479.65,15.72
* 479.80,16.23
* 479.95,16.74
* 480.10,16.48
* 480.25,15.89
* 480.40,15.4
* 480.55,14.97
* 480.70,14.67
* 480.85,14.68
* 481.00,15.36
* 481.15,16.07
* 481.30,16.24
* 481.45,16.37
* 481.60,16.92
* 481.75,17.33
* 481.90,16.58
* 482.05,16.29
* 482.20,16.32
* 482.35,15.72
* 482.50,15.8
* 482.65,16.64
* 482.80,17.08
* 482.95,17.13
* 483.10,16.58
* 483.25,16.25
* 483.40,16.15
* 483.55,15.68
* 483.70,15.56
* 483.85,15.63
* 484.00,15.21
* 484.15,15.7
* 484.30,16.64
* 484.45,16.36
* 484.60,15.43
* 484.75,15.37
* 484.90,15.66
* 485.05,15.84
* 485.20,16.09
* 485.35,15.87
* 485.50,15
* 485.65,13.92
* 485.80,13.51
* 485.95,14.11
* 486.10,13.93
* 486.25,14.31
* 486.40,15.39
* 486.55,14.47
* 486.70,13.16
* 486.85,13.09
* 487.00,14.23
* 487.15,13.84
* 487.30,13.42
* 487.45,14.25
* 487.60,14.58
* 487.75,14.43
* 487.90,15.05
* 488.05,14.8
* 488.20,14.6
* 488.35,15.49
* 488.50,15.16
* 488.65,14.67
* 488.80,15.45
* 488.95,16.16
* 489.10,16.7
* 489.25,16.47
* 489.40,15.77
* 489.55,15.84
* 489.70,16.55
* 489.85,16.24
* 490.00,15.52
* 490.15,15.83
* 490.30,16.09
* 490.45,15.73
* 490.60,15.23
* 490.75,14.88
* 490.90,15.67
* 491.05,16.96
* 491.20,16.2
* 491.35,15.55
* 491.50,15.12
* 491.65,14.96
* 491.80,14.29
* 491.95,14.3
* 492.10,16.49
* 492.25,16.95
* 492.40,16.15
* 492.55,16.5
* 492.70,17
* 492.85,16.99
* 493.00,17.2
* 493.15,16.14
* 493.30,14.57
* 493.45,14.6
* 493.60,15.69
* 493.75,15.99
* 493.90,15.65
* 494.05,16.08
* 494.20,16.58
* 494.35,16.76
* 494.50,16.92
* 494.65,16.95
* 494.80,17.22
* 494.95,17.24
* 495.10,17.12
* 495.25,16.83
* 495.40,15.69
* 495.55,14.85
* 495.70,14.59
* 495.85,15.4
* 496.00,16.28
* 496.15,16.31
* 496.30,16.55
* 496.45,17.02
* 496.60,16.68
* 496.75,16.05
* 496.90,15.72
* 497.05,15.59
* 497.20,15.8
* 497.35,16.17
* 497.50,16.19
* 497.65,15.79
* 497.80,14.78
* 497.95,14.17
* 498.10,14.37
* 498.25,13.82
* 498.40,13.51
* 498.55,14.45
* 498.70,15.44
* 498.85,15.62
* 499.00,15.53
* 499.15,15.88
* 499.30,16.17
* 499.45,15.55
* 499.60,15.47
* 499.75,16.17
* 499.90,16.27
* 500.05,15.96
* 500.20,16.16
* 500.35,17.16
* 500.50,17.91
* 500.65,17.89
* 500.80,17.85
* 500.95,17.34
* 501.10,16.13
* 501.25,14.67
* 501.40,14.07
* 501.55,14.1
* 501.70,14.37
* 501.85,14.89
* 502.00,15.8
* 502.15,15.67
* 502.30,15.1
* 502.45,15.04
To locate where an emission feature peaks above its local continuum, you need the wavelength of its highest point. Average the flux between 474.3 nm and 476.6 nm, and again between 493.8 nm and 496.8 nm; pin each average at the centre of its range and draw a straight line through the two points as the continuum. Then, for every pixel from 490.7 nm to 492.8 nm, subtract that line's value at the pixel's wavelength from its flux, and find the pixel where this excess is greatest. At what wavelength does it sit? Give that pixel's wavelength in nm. 491.05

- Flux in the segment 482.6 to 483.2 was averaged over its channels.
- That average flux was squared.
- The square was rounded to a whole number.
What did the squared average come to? 284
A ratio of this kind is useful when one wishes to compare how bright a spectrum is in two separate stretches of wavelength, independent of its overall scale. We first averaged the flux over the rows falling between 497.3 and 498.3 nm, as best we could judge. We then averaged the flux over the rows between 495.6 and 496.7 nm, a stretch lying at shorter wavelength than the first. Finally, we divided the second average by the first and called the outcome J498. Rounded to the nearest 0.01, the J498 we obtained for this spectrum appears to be 1.07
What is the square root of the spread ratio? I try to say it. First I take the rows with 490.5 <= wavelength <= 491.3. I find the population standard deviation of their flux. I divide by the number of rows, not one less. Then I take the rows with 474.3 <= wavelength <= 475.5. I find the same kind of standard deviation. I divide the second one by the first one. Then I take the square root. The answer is 0.96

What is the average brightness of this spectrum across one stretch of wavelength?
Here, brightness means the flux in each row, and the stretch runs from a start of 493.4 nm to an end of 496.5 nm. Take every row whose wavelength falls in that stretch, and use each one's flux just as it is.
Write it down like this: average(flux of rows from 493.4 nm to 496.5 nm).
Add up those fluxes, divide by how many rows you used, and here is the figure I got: 16.21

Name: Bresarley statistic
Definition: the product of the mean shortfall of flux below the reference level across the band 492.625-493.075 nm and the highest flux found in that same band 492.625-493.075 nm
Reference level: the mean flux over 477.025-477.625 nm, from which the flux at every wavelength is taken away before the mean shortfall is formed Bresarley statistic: -25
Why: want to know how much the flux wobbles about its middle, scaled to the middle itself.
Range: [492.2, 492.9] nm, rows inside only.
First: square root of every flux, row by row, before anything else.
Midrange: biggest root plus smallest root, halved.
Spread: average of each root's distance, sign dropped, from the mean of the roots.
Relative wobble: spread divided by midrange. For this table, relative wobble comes 0.0095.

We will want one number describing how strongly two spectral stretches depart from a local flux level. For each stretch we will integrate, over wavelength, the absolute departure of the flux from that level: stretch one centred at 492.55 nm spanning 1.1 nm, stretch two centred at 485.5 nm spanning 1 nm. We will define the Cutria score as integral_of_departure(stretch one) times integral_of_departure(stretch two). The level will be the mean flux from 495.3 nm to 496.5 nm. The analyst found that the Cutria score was 1.0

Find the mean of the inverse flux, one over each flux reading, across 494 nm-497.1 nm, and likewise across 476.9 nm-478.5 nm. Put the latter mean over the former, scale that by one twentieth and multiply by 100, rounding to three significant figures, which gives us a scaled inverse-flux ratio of 5.29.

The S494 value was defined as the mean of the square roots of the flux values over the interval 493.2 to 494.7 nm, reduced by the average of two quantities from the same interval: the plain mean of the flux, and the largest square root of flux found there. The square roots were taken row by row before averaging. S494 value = -6.05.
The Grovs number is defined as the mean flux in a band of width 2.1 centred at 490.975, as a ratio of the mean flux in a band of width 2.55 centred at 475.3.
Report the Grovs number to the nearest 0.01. 0.97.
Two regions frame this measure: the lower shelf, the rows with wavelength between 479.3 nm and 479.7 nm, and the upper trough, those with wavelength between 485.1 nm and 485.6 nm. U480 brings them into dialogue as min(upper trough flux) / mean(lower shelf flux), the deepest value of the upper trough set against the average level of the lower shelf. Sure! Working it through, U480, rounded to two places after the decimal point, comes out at 0.97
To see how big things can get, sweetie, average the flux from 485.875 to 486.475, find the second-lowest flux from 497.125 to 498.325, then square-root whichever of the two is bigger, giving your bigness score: 3.8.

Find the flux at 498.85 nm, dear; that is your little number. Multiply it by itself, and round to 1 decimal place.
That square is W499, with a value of 244.0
